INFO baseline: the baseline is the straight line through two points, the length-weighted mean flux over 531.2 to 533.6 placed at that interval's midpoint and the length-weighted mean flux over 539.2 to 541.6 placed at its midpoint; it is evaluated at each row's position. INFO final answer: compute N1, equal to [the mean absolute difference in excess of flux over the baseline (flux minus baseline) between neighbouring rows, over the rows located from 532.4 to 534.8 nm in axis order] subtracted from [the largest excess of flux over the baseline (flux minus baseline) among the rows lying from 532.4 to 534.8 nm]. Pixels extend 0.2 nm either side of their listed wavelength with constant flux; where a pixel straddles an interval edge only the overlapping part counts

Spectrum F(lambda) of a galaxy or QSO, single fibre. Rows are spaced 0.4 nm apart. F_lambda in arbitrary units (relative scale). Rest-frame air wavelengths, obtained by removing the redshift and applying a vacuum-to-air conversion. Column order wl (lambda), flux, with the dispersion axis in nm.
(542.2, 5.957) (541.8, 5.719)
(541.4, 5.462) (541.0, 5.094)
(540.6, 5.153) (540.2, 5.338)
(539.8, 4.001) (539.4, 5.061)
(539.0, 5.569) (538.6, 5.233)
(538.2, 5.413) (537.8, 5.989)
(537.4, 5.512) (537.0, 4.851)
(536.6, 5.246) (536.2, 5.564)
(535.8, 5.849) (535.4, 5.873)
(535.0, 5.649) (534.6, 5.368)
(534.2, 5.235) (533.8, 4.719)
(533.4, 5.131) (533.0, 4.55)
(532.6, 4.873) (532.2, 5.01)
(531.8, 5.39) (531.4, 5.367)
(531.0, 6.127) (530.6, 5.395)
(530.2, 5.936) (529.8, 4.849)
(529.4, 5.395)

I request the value -0.1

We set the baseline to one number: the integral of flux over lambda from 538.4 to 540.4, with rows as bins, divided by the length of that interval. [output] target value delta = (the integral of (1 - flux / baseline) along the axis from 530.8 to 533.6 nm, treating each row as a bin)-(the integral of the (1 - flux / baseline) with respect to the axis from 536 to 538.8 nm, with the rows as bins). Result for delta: 0.11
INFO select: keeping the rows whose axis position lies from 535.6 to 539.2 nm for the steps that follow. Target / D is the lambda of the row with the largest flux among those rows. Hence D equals 537.8 nm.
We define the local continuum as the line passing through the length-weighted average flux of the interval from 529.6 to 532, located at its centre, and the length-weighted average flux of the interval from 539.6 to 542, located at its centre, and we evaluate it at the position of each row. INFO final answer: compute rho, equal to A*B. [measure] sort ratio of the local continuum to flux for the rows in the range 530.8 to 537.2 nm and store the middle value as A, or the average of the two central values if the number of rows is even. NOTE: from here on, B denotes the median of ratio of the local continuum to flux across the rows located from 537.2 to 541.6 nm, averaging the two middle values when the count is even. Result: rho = 0.984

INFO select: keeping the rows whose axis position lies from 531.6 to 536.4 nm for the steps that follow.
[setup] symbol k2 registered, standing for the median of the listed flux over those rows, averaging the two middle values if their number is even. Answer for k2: 5.30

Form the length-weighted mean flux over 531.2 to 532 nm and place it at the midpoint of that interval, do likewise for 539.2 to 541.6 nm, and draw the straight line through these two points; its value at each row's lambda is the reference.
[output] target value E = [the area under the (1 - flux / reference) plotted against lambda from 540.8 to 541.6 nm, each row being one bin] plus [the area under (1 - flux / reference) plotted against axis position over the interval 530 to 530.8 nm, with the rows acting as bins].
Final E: -0.08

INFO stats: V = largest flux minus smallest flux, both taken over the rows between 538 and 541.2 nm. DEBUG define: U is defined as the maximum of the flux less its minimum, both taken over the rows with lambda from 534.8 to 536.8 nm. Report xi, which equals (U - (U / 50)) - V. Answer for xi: -0.95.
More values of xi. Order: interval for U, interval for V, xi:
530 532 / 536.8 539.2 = -0.39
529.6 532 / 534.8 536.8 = 0.63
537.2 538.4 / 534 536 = -0.07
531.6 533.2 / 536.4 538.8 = -0.31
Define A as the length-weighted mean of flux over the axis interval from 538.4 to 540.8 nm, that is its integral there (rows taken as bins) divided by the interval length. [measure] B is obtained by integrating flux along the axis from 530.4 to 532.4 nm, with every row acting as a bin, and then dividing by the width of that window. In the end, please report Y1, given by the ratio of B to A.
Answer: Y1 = 1.08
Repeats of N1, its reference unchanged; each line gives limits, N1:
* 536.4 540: 0.4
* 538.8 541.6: 0.0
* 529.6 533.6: 0.6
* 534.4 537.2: 0.6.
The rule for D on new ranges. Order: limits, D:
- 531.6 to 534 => 531.8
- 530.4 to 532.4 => 531.0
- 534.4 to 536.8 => 535.4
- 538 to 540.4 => 539.0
